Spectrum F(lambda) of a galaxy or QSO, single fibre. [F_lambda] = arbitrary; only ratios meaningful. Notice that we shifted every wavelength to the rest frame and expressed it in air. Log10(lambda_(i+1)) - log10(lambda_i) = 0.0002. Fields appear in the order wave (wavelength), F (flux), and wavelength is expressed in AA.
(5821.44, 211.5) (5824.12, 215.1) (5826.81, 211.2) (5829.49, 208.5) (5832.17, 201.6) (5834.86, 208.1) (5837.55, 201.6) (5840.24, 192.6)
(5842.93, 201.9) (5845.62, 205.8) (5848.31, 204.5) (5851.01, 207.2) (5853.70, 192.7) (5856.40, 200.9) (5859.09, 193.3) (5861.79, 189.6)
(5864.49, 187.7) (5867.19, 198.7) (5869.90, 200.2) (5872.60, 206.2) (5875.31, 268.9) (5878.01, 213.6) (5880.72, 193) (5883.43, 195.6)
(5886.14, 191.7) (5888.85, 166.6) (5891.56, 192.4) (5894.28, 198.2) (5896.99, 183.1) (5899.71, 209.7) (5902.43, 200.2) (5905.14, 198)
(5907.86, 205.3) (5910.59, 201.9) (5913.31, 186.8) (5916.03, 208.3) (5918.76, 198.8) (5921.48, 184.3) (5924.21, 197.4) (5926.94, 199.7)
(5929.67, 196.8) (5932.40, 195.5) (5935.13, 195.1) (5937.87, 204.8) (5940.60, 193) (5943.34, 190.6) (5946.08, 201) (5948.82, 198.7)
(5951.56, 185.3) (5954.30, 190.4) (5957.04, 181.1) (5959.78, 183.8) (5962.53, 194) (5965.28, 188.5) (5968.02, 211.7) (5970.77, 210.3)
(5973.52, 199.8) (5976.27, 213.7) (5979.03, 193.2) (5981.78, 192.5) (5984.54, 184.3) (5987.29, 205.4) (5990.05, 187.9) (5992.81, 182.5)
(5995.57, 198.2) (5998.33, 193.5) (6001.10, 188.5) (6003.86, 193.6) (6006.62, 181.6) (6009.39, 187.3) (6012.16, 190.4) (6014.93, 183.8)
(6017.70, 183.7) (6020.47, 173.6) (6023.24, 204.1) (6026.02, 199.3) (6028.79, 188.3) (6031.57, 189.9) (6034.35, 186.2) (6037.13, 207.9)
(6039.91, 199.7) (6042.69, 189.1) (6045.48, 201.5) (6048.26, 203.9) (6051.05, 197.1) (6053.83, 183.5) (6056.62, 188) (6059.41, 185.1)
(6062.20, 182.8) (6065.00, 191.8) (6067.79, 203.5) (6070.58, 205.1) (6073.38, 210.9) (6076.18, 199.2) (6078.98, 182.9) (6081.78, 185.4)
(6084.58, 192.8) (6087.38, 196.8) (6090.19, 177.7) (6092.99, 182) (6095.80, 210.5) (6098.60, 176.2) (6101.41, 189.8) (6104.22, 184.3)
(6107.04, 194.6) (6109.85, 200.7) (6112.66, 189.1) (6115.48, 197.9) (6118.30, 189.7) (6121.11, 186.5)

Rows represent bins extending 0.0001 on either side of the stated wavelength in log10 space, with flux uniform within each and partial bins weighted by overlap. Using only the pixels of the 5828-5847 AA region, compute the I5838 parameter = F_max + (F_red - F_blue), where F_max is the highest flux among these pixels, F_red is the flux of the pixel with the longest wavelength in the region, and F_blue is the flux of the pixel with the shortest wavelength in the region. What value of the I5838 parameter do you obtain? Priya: 206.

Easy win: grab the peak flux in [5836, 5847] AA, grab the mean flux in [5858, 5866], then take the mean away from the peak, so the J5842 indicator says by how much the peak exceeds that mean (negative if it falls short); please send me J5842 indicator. 16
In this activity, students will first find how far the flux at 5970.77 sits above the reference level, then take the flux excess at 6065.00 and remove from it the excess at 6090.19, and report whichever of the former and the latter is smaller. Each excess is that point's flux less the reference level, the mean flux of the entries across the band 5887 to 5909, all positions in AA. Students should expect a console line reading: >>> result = 14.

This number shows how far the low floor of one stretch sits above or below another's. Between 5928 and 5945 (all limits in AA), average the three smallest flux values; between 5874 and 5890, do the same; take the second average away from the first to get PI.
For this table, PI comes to 9.1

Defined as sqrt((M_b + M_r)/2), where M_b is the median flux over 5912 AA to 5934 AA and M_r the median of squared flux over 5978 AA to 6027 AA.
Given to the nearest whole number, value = 134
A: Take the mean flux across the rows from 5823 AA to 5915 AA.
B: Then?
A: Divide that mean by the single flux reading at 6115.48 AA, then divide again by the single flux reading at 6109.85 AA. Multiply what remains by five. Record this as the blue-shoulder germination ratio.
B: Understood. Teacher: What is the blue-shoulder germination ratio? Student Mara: 0.025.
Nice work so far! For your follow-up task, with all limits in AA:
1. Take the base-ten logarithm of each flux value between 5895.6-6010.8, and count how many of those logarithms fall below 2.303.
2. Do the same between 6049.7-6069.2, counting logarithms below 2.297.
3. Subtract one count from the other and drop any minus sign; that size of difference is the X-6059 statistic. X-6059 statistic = 26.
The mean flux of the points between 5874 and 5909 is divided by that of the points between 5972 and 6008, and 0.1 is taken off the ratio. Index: 0.940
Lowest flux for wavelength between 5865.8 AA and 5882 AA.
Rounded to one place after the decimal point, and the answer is 193.0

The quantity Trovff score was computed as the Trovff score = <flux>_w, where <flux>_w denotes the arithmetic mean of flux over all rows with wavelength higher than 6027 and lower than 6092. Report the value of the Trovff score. 193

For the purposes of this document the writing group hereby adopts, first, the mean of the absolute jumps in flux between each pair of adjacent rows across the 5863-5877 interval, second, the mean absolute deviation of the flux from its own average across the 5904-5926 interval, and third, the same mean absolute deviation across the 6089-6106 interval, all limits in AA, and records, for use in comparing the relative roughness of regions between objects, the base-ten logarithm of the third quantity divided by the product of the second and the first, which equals -1.1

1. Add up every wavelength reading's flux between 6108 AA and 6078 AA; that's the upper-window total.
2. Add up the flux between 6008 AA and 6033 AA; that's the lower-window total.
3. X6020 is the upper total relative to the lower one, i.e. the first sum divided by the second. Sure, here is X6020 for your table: 1.2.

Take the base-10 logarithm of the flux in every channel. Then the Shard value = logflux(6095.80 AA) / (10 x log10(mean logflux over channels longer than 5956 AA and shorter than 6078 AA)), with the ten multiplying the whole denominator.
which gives 0.647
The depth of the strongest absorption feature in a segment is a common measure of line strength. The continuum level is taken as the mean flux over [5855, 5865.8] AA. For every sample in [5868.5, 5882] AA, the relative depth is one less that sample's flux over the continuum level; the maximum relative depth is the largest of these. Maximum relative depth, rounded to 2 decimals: 0.00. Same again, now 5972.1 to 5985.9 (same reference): 0.04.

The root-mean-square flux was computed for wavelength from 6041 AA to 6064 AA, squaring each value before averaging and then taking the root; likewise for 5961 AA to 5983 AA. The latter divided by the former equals 1.05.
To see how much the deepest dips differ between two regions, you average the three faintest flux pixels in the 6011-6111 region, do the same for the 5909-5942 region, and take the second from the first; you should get -12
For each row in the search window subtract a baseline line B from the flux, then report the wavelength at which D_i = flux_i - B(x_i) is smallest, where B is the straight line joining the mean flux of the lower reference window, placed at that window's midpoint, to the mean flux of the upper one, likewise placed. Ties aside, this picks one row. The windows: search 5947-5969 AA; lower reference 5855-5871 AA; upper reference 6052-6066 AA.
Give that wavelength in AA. 5957.04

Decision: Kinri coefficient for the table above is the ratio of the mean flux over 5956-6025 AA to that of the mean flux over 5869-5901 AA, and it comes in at 0.95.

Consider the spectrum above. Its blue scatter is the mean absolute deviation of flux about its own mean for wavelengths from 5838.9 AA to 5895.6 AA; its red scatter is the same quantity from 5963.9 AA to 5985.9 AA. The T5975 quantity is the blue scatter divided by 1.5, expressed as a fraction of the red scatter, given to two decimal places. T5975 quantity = 0.72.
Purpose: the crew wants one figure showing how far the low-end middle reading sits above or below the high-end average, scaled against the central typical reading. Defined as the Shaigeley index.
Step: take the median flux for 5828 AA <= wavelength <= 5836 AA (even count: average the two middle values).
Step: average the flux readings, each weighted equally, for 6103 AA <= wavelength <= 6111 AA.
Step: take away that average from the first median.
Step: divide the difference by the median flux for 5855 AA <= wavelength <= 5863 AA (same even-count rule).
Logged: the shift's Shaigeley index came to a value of 0.08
